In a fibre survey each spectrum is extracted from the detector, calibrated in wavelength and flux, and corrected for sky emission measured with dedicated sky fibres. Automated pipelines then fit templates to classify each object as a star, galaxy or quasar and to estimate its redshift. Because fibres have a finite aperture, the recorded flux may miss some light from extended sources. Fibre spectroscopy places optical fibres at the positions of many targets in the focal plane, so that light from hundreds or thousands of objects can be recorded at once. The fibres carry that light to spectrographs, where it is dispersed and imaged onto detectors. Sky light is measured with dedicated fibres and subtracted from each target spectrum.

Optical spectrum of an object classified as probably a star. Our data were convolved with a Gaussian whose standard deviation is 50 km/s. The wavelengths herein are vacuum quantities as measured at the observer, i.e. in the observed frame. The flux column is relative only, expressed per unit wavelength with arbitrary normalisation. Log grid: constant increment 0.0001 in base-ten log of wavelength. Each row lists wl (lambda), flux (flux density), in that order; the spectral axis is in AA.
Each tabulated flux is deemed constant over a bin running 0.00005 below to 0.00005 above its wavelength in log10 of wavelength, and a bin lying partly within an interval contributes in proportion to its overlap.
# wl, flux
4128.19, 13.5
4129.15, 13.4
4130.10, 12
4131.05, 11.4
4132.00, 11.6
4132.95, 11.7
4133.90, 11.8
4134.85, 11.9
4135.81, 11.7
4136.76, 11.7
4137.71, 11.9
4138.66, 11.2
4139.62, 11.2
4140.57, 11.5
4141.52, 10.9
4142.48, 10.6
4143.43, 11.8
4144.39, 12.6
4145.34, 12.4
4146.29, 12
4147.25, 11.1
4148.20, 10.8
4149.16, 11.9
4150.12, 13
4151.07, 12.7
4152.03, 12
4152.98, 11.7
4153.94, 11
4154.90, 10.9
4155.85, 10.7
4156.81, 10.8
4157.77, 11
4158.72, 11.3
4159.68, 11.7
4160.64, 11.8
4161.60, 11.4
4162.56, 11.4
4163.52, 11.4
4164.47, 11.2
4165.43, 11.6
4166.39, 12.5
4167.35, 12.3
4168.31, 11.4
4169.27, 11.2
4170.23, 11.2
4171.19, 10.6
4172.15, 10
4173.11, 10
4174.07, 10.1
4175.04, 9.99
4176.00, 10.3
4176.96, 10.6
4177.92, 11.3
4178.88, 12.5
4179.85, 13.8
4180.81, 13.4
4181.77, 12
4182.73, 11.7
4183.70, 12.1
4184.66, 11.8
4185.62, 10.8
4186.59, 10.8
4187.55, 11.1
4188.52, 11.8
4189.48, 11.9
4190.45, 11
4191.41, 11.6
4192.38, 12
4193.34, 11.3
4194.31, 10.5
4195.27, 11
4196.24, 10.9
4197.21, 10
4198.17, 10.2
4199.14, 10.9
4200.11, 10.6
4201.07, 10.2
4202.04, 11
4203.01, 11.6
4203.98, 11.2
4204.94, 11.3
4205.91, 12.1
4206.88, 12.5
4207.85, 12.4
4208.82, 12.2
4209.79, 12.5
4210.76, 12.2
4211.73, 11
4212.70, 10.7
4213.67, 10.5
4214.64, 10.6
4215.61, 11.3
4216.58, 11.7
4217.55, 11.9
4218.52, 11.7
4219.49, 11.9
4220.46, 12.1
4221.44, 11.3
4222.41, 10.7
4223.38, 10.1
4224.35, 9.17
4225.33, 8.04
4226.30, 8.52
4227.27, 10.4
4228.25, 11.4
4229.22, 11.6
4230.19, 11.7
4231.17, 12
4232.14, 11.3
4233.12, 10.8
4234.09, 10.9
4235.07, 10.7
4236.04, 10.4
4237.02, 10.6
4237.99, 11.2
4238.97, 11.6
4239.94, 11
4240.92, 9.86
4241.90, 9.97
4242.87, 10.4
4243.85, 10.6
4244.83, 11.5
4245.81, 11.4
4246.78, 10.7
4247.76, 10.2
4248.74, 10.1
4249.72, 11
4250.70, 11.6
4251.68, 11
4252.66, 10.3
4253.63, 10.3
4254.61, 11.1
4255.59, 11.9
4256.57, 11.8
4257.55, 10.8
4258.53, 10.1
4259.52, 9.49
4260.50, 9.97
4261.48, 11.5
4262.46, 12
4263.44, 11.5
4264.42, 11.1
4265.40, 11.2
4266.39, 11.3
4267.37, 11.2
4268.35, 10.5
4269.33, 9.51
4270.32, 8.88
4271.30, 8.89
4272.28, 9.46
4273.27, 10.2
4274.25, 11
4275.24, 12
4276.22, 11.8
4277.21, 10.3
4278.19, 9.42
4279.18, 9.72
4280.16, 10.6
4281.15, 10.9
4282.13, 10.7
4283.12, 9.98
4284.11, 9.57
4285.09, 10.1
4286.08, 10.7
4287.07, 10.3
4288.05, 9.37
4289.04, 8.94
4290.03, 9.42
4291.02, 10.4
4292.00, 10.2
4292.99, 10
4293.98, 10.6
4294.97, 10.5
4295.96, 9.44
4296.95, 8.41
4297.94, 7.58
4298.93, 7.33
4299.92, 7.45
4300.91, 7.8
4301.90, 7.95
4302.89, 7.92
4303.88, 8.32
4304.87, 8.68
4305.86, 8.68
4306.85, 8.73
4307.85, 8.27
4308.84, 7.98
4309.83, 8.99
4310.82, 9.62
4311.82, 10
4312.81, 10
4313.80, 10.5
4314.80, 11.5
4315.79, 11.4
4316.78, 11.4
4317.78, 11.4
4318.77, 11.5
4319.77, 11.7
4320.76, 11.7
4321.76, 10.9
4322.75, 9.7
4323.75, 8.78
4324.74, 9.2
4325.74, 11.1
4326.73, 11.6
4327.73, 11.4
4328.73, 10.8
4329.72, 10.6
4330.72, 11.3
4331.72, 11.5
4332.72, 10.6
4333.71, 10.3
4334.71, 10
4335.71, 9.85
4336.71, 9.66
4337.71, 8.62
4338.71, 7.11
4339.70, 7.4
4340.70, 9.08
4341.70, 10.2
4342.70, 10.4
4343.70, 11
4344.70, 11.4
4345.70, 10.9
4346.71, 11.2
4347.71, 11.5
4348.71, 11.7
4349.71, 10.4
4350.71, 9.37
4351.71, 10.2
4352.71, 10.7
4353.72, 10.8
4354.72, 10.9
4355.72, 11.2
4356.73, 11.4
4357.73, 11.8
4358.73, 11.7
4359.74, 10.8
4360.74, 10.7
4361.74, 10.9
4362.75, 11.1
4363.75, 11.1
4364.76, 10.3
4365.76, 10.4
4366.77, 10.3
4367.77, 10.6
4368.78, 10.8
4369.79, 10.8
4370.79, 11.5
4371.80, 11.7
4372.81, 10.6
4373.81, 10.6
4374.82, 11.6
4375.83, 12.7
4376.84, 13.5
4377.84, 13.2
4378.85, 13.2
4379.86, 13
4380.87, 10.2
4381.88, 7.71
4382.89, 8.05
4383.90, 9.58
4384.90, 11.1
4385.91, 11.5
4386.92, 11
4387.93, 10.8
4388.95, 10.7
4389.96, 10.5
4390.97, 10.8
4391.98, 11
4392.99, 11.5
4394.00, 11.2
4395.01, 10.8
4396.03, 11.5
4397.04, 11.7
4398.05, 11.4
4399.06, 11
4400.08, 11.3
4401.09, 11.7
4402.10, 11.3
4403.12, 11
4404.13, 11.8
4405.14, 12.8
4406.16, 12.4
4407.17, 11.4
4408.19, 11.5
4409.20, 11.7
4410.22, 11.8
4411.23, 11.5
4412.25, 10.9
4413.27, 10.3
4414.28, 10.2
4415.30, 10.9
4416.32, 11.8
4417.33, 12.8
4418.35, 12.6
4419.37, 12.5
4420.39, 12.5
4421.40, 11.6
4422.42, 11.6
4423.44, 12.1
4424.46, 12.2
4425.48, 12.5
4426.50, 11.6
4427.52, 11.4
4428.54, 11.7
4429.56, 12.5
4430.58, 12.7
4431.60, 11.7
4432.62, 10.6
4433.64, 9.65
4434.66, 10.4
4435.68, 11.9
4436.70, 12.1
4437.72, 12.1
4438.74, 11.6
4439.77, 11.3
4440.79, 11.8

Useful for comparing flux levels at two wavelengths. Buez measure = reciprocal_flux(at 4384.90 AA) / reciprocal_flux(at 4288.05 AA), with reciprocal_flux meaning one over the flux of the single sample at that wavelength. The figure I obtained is 0.84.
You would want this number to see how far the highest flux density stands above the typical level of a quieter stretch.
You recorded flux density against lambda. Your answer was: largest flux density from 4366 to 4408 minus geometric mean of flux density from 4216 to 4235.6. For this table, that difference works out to 2.7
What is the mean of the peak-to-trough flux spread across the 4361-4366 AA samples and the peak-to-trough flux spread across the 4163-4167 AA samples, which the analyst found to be 1.05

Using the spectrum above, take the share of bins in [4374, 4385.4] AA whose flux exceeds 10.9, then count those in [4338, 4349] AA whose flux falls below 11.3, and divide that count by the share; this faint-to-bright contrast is 13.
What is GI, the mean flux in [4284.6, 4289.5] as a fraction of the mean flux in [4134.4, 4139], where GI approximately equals 0.85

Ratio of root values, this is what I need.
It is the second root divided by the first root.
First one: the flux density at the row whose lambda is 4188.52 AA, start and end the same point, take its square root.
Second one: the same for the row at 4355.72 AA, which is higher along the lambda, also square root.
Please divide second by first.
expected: 0.97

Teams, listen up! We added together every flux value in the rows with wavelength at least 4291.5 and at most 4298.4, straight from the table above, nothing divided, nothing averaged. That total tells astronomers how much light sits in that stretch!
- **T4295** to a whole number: 67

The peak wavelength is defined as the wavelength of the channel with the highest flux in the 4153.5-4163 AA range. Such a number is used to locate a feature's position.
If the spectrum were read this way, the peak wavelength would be 4160.64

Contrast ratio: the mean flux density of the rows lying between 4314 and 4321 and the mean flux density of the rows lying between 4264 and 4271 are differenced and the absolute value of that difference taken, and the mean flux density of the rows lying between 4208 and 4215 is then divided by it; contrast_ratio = 12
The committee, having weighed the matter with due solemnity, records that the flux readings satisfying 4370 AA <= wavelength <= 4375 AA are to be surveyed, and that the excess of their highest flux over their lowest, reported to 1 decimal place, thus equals 1.1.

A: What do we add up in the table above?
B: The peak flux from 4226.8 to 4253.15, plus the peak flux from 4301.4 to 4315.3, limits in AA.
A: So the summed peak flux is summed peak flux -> 23.5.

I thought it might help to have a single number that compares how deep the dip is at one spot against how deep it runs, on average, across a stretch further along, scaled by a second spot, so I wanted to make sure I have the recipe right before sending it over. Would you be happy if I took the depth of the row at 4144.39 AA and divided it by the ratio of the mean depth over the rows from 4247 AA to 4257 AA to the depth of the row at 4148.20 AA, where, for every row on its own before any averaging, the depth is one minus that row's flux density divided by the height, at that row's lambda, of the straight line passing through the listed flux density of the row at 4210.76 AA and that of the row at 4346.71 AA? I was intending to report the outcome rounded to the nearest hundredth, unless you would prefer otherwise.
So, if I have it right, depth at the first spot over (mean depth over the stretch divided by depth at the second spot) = 0.01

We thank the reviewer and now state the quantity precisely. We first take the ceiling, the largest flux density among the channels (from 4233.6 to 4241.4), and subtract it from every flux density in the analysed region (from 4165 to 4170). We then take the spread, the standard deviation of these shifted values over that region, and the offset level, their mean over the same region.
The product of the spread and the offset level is 0.1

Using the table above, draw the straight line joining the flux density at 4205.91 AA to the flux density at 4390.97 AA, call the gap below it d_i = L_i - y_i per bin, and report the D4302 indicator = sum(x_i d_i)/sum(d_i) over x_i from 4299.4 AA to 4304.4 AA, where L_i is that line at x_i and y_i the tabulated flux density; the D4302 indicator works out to 4301.8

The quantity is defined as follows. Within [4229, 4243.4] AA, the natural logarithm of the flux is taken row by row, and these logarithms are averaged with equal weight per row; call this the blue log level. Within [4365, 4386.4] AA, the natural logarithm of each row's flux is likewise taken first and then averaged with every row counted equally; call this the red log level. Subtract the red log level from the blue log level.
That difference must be -0.005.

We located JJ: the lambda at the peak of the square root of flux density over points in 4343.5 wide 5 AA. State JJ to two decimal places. 4344.70 AA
